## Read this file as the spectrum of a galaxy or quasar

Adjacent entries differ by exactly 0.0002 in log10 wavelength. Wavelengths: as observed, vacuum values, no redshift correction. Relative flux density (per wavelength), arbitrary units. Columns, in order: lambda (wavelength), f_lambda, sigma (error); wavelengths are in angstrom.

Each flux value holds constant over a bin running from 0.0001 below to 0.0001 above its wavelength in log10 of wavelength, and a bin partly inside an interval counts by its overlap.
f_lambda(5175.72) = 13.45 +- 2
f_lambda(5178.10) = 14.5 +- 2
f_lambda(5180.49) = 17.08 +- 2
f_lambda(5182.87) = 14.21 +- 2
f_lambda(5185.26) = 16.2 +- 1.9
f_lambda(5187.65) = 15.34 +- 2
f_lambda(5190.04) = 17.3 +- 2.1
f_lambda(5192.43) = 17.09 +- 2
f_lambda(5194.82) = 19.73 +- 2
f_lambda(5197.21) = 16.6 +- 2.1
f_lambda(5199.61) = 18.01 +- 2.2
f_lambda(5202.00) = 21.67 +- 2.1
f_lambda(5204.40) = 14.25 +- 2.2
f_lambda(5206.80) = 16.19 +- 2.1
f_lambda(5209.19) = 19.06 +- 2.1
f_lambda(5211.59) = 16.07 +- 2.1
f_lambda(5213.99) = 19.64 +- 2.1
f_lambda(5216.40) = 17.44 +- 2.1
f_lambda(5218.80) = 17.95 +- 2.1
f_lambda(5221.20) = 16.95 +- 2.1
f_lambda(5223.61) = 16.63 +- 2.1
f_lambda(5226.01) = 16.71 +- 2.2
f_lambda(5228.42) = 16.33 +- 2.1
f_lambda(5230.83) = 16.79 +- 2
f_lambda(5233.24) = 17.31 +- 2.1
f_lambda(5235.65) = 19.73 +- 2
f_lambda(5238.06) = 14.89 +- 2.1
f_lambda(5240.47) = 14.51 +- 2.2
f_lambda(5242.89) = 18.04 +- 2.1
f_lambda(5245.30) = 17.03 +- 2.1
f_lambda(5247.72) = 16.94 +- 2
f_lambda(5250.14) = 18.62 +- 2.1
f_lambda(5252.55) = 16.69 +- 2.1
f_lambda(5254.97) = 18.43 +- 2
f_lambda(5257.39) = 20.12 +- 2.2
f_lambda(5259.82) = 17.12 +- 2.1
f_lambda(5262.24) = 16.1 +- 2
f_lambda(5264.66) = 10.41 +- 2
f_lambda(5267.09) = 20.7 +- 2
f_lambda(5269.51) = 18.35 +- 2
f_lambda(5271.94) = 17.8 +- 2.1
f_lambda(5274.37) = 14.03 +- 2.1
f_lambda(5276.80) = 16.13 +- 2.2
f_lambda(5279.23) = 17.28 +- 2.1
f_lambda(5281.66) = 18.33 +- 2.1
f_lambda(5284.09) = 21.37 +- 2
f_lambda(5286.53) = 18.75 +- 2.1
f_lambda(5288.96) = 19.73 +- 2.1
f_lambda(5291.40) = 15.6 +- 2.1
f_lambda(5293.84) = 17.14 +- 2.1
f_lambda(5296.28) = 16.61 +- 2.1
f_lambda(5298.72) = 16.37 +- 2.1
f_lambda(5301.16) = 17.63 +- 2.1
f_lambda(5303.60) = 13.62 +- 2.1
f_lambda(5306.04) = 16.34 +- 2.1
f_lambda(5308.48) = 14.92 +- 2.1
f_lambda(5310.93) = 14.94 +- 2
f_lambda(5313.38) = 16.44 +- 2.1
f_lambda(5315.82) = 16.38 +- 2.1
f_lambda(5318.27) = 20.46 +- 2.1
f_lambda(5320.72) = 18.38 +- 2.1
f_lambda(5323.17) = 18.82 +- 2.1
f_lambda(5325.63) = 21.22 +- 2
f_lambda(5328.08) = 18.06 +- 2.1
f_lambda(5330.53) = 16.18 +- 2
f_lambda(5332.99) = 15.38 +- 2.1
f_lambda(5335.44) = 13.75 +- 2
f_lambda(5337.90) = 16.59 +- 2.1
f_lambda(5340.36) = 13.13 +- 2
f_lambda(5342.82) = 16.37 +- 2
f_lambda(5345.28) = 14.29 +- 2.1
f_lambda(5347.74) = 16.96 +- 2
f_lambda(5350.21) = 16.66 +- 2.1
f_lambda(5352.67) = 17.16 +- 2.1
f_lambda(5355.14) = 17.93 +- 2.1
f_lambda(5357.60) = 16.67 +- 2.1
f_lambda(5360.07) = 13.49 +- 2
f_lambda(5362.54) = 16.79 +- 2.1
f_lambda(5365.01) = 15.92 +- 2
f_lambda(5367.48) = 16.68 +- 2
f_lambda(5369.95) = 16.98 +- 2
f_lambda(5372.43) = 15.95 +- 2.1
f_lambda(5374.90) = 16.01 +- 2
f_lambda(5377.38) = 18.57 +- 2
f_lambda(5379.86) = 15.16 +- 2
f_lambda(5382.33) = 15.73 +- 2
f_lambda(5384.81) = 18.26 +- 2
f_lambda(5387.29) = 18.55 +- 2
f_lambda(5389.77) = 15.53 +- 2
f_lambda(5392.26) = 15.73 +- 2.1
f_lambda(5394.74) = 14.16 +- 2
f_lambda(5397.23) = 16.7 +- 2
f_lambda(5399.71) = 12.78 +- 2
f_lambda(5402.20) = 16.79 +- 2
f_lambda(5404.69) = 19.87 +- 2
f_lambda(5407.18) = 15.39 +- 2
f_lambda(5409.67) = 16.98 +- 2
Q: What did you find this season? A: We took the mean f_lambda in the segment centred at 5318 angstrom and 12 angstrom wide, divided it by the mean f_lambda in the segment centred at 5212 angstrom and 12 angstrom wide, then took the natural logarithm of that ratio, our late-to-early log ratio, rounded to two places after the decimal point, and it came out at 0.02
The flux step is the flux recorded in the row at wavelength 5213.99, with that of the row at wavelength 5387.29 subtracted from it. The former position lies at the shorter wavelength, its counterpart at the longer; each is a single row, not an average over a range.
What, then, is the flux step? 1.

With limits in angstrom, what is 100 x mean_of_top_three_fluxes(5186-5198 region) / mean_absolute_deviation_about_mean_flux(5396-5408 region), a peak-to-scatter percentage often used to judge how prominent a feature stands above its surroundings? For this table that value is 1015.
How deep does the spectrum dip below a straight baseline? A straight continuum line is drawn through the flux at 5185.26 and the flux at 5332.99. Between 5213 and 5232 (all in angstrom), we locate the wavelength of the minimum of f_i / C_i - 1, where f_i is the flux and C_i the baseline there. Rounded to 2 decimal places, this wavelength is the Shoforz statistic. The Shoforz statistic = 5228.42 angstrom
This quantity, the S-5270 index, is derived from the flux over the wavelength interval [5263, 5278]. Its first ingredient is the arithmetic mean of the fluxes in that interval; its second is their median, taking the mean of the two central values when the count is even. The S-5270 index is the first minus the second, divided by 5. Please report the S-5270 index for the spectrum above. -0.146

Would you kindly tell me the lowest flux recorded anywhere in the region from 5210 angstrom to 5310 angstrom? 10.41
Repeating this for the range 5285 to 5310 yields 13.62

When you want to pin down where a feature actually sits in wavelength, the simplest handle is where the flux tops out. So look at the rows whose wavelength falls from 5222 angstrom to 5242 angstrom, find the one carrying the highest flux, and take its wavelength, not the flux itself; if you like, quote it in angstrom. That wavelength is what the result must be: 5235.65 angstrom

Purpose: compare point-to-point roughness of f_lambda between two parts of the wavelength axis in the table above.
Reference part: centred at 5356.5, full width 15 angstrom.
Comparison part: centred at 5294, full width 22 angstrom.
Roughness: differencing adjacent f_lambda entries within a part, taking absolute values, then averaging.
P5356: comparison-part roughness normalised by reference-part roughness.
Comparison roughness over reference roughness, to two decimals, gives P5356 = 1.06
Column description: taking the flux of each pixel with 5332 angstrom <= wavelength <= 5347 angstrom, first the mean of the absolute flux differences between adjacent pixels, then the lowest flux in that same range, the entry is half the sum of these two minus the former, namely 5.2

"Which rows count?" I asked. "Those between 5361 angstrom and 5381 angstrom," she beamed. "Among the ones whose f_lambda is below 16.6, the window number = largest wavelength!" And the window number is 5379.86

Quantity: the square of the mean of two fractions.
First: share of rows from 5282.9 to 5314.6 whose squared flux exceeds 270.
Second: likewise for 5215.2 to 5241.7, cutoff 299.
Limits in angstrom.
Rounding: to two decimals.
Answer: 0.20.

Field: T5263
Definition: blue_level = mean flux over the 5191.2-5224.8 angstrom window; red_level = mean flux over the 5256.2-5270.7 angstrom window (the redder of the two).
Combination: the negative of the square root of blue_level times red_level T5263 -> -17.4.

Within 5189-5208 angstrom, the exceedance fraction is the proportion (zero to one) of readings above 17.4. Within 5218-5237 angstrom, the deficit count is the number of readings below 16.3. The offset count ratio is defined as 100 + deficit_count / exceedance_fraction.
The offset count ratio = 100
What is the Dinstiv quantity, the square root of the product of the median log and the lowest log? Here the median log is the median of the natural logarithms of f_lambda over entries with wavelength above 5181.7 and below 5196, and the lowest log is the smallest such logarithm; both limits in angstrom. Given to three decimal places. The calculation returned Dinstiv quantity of 2.732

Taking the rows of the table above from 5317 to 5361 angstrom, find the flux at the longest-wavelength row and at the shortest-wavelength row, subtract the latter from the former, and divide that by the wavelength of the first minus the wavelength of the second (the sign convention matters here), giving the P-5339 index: -0.17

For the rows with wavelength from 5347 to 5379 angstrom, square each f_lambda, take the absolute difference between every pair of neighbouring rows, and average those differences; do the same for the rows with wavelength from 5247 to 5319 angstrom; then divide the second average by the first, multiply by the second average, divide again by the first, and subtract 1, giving 2.6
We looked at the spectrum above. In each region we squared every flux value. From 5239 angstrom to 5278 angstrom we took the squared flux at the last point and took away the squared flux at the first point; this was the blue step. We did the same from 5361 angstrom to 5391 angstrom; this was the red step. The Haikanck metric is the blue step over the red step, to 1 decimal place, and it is -1.2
